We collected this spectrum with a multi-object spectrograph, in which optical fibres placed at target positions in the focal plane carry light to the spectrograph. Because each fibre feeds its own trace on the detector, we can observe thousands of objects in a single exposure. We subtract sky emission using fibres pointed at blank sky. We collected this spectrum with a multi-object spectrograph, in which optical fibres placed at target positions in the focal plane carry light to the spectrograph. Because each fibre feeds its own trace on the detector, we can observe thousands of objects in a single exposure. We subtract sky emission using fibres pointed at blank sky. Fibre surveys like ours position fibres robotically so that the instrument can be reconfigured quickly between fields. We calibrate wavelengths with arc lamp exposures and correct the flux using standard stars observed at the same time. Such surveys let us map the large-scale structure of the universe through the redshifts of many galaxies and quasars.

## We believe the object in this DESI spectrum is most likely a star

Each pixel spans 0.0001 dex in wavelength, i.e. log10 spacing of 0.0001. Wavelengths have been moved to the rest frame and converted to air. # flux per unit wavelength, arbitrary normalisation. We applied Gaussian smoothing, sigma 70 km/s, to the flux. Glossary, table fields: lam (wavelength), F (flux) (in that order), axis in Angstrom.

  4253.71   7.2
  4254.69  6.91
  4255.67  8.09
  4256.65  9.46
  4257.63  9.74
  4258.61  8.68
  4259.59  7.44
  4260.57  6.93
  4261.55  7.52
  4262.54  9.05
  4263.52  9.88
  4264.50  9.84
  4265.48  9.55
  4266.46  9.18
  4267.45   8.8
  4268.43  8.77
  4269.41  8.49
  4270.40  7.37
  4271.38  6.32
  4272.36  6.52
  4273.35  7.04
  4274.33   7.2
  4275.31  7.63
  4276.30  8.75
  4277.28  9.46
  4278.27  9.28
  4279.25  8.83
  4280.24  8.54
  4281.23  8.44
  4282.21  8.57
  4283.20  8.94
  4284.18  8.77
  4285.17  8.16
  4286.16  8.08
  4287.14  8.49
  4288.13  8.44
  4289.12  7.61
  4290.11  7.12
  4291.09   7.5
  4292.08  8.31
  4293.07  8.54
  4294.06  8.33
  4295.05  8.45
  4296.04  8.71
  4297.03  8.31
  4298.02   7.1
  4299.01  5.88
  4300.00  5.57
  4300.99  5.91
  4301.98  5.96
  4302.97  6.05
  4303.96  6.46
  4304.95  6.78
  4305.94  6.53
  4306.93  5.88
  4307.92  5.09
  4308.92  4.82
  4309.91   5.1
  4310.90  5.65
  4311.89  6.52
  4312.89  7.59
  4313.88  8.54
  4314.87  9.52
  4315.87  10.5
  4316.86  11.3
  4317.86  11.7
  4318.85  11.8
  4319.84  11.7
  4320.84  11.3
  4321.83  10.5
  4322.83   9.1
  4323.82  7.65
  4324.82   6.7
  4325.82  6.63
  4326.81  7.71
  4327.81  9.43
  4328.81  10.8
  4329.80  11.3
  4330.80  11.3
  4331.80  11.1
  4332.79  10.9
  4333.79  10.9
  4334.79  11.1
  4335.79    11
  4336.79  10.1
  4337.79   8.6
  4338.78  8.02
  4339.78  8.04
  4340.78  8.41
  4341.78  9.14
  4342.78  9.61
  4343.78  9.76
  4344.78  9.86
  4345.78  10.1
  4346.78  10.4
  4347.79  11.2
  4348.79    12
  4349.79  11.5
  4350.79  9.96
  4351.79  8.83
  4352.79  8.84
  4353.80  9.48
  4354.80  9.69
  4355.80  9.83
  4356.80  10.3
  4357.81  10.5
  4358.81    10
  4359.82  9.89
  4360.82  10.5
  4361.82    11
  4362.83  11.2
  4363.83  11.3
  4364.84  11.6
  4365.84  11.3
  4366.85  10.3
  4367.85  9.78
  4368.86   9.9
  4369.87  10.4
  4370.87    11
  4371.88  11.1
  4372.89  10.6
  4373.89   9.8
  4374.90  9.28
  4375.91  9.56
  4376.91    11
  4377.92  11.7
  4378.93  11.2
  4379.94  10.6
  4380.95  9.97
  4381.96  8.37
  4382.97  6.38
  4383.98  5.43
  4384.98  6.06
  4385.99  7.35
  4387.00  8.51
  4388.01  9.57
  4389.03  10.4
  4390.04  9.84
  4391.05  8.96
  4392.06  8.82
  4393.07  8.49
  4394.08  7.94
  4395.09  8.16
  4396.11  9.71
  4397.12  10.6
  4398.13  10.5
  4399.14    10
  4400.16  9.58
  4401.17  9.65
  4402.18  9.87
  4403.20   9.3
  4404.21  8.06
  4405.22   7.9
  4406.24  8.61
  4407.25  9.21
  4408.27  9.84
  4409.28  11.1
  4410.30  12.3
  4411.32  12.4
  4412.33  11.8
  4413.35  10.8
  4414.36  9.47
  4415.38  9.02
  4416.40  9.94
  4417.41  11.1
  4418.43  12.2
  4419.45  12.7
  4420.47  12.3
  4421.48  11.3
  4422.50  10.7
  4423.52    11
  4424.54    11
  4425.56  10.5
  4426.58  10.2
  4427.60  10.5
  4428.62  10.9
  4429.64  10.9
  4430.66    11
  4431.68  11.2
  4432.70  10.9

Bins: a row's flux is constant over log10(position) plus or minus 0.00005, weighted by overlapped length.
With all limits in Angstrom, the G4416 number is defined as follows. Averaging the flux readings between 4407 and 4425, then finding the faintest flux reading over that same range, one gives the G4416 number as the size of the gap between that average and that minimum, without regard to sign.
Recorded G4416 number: 2.0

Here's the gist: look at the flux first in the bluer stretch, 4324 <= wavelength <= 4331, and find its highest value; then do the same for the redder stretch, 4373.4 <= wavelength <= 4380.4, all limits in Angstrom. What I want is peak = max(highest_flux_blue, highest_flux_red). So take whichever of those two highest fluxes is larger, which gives 11.7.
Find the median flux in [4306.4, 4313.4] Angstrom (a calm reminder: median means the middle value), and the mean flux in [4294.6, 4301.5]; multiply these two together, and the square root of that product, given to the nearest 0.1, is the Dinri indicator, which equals 6.3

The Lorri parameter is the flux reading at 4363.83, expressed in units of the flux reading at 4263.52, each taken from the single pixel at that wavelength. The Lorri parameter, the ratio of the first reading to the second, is 1.14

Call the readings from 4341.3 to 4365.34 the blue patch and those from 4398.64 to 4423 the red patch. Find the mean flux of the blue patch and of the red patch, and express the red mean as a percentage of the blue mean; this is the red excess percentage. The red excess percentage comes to 101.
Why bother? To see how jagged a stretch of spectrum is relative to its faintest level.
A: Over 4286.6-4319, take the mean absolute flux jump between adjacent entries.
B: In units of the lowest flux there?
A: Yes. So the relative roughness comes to 0.11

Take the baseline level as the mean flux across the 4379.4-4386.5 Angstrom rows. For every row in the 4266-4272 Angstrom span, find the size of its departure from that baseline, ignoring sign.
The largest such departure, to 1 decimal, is 1.4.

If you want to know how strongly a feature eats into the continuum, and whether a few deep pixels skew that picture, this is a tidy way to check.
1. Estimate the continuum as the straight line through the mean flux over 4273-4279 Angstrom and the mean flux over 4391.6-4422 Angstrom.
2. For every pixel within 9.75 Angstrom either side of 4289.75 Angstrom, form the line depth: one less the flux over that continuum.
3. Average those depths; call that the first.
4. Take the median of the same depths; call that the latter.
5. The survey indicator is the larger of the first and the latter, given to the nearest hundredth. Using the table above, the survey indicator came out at 0.04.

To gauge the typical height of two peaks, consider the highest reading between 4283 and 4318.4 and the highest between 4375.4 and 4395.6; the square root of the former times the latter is 11.7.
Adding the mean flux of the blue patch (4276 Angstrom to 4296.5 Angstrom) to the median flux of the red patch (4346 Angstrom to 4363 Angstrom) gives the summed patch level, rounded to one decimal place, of 18.7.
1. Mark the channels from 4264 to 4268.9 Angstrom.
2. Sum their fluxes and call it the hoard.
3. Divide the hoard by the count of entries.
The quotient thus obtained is 9.2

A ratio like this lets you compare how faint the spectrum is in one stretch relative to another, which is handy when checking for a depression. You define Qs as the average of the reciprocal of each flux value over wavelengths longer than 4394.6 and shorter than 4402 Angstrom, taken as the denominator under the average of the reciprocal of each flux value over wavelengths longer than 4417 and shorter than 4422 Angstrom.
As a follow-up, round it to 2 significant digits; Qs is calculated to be 0.81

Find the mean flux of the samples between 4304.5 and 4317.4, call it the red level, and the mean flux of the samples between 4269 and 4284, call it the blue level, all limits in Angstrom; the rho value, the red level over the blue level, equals 0.89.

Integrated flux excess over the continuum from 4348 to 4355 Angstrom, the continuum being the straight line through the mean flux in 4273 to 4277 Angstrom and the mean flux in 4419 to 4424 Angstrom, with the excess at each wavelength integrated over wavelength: 2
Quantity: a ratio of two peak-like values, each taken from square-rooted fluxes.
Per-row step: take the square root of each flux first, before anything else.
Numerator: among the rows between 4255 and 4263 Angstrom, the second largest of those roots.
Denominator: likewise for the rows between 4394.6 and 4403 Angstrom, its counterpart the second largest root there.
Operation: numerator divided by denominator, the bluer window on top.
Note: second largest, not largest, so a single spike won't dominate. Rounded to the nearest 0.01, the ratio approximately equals 0.95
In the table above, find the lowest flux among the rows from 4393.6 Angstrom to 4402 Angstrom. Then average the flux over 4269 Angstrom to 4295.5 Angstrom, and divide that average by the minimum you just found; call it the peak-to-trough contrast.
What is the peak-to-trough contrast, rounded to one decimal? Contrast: 1.0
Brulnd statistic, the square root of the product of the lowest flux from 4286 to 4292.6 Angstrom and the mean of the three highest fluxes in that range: 7.7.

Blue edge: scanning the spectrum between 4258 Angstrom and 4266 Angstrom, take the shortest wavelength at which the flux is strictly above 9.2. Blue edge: 4263.52 Angstrom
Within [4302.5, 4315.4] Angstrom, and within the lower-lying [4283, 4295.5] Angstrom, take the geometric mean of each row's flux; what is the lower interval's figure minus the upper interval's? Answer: 1.8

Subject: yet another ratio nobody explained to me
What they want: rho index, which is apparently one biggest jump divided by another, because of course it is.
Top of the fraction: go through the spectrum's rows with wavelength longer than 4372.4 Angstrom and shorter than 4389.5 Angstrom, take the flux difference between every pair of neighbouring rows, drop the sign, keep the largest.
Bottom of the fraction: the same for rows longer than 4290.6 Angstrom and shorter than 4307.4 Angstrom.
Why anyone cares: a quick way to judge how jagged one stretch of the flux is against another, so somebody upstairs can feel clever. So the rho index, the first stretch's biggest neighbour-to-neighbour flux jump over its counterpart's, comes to 1.6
